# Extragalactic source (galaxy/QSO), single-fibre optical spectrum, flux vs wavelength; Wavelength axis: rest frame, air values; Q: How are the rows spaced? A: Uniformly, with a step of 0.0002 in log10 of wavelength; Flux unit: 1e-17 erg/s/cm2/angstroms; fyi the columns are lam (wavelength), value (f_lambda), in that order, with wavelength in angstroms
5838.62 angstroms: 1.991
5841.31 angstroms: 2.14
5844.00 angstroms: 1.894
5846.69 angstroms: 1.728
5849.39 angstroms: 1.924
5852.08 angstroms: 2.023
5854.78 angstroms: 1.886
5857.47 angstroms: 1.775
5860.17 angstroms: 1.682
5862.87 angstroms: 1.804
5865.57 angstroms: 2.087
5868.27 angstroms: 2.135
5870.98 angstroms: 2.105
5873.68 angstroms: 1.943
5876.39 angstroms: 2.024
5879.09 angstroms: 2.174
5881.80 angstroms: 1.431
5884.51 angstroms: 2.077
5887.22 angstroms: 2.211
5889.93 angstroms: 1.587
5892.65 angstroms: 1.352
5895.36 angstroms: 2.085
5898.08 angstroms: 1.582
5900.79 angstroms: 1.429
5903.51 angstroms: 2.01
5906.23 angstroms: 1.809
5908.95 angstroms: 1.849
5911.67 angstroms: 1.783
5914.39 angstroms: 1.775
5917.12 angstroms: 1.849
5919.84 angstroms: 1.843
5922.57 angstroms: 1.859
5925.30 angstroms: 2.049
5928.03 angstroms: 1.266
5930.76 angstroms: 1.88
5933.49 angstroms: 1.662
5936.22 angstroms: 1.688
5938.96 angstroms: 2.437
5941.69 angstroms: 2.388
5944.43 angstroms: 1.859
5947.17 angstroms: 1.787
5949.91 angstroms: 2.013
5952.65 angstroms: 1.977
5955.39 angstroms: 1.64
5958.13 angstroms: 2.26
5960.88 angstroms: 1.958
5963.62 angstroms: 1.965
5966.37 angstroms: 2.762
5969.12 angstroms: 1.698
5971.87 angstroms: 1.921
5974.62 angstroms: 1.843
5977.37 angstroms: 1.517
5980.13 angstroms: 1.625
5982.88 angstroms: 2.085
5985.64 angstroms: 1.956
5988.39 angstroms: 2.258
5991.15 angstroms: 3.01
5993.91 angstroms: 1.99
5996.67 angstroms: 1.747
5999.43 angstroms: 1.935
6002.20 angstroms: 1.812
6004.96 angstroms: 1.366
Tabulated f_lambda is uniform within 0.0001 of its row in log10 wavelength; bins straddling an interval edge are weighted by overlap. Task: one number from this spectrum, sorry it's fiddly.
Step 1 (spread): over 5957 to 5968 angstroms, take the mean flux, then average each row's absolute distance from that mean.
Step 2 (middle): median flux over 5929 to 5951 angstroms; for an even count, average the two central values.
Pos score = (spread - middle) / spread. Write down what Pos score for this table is -5.80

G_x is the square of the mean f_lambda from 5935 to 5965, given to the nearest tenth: 4.0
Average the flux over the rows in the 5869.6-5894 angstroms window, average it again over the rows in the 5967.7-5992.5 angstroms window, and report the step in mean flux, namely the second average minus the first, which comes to 0.11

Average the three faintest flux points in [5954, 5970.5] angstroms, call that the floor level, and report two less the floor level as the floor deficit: 0.23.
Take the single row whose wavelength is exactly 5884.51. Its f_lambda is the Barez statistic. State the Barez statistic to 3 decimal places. 2.077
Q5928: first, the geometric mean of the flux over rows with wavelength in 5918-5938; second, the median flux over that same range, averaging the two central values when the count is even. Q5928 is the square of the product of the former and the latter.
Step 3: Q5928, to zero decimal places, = 10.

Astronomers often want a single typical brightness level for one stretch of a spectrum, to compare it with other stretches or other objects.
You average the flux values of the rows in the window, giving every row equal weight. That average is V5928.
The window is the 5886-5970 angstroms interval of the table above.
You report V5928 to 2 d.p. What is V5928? 1.88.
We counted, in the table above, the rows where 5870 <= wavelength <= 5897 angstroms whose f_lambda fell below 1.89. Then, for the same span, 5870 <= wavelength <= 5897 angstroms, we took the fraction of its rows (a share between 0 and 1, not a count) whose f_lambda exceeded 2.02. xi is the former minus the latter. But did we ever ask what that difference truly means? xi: 2.4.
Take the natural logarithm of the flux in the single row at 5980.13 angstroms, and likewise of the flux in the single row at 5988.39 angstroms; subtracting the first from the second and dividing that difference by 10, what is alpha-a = 0.033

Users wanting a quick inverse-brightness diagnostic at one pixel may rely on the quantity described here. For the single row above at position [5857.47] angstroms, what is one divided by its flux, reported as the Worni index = 0.56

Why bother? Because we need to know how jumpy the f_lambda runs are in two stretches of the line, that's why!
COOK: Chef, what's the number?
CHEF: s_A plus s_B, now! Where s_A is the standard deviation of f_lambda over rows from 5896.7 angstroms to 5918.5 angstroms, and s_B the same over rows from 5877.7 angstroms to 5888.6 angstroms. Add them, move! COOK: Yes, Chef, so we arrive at 0.5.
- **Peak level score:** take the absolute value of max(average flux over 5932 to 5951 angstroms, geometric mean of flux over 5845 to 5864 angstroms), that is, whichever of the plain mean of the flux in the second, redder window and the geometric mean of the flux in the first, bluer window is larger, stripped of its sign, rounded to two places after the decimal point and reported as 1.98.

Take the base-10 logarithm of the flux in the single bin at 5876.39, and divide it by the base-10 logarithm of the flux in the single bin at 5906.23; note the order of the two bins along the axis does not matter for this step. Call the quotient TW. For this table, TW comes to 1.19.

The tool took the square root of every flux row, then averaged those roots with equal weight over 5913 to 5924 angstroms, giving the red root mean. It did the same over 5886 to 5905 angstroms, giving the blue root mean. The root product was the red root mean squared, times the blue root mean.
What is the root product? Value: 2.41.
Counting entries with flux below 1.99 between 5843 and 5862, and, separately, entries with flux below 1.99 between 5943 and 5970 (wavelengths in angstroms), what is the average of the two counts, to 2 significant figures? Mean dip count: 6.5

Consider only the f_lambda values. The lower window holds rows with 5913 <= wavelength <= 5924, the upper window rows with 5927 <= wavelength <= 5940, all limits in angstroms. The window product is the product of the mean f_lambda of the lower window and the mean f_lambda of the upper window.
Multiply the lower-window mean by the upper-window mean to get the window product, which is 3.27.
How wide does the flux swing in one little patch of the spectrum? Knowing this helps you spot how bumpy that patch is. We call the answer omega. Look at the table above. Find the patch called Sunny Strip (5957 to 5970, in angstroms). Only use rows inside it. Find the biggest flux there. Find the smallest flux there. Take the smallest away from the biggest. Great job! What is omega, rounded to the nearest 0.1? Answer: 1.1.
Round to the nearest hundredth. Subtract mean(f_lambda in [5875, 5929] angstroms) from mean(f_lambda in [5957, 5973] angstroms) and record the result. 0.29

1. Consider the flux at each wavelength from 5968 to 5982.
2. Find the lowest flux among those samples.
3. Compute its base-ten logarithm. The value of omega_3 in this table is 0.18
